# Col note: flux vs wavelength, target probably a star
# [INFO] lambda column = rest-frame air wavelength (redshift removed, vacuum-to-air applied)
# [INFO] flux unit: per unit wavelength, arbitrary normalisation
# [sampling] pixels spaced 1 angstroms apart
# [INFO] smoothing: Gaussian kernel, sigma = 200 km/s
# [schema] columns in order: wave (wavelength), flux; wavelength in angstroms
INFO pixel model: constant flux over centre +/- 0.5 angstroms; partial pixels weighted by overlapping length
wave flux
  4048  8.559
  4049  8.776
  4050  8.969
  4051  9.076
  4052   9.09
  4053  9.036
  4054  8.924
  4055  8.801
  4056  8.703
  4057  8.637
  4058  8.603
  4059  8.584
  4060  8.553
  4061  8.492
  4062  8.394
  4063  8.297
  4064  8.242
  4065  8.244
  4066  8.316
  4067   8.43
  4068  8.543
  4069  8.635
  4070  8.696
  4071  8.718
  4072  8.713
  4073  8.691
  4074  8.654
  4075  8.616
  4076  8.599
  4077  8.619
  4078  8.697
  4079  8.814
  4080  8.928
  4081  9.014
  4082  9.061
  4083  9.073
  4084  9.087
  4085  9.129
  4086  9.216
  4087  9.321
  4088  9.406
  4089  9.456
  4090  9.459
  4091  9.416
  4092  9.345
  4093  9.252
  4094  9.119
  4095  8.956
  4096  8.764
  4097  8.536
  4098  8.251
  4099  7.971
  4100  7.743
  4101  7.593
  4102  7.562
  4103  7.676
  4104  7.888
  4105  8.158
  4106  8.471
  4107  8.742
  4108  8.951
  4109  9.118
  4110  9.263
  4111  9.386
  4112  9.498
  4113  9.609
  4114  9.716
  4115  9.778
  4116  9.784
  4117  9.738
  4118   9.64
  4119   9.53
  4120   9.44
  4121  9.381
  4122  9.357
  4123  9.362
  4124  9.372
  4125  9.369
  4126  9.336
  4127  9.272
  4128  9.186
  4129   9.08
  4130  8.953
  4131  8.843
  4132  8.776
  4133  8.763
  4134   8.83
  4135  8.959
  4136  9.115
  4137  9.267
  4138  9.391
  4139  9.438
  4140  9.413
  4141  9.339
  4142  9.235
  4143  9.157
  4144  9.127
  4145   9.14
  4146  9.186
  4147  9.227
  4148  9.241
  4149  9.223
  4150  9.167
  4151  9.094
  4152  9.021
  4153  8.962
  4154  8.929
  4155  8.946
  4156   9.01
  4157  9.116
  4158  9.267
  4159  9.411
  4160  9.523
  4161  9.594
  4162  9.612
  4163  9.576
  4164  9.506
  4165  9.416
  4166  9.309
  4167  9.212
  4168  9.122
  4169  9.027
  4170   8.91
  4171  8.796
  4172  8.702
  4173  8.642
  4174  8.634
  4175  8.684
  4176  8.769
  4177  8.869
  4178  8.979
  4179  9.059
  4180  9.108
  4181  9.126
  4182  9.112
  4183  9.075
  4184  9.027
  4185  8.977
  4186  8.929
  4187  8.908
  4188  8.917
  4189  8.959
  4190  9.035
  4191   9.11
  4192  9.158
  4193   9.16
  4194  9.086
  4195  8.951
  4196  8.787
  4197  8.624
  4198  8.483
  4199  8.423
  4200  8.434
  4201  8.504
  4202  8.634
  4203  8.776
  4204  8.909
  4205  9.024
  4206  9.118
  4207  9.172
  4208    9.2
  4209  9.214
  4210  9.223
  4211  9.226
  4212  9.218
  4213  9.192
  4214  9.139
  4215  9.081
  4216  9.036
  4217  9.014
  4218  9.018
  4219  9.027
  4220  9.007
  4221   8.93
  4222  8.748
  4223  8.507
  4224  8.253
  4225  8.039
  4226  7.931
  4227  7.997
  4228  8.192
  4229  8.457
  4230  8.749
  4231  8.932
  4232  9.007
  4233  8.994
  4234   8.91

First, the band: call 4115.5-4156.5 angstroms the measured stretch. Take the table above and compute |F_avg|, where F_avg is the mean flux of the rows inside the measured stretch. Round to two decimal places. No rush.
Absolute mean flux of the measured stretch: 9.21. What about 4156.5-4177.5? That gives 9.13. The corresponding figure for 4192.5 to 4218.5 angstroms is 8.95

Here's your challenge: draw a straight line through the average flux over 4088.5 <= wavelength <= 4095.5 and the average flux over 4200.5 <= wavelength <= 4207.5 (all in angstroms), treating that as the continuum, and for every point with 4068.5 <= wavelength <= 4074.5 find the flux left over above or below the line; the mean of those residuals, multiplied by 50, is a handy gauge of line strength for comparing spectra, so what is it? -34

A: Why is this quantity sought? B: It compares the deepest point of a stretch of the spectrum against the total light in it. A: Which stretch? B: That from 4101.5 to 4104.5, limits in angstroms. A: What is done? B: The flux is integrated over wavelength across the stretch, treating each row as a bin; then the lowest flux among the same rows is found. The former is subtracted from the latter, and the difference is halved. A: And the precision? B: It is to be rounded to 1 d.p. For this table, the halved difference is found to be -7.8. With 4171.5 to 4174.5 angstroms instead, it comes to -8.7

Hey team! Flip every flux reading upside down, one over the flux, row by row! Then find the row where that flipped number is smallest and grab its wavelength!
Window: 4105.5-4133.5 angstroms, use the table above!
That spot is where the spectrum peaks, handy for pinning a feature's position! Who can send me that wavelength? 4116 angstroms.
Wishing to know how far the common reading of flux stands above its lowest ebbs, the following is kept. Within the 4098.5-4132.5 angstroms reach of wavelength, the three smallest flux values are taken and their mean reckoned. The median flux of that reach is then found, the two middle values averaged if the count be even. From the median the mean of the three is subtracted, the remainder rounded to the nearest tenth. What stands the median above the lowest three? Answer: 1.7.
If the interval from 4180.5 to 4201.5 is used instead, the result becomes 0.5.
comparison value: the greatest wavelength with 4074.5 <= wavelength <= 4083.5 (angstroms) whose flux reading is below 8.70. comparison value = 4078 angstroms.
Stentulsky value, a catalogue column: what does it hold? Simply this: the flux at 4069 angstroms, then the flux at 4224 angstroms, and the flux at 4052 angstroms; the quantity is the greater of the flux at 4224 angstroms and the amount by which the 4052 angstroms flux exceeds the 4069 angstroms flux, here 8.3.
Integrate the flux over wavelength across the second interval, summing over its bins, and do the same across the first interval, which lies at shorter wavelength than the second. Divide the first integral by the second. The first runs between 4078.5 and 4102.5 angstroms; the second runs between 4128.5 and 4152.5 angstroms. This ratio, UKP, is 0.97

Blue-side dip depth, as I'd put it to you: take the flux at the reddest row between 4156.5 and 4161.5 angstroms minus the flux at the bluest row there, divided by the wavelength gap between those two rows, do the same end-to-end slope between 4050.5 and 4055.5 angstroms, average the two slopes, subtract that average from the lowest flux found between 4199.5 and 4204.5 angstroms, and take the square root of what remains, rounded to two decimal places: 2.90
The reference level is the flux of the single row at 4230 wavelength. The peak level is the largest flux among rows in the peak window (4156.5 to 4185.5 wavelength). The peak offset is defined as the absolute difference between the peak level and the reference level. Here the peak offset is 0.9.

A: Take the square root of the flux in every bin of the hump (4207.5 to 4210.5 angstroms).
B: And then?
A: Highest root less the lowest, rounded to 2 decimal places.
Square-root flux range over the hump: 0.00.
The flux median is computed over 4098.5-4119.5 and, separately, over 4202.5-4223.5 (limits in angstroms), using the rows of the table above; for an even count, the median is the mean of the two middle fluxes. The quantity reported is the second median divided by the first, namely 0.99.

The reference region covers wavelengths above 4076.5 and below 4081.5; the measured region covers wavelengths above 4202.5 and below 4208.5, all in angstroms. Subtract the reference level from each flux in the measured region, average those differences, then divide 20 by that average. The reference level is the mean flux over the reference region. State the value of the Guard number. 91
